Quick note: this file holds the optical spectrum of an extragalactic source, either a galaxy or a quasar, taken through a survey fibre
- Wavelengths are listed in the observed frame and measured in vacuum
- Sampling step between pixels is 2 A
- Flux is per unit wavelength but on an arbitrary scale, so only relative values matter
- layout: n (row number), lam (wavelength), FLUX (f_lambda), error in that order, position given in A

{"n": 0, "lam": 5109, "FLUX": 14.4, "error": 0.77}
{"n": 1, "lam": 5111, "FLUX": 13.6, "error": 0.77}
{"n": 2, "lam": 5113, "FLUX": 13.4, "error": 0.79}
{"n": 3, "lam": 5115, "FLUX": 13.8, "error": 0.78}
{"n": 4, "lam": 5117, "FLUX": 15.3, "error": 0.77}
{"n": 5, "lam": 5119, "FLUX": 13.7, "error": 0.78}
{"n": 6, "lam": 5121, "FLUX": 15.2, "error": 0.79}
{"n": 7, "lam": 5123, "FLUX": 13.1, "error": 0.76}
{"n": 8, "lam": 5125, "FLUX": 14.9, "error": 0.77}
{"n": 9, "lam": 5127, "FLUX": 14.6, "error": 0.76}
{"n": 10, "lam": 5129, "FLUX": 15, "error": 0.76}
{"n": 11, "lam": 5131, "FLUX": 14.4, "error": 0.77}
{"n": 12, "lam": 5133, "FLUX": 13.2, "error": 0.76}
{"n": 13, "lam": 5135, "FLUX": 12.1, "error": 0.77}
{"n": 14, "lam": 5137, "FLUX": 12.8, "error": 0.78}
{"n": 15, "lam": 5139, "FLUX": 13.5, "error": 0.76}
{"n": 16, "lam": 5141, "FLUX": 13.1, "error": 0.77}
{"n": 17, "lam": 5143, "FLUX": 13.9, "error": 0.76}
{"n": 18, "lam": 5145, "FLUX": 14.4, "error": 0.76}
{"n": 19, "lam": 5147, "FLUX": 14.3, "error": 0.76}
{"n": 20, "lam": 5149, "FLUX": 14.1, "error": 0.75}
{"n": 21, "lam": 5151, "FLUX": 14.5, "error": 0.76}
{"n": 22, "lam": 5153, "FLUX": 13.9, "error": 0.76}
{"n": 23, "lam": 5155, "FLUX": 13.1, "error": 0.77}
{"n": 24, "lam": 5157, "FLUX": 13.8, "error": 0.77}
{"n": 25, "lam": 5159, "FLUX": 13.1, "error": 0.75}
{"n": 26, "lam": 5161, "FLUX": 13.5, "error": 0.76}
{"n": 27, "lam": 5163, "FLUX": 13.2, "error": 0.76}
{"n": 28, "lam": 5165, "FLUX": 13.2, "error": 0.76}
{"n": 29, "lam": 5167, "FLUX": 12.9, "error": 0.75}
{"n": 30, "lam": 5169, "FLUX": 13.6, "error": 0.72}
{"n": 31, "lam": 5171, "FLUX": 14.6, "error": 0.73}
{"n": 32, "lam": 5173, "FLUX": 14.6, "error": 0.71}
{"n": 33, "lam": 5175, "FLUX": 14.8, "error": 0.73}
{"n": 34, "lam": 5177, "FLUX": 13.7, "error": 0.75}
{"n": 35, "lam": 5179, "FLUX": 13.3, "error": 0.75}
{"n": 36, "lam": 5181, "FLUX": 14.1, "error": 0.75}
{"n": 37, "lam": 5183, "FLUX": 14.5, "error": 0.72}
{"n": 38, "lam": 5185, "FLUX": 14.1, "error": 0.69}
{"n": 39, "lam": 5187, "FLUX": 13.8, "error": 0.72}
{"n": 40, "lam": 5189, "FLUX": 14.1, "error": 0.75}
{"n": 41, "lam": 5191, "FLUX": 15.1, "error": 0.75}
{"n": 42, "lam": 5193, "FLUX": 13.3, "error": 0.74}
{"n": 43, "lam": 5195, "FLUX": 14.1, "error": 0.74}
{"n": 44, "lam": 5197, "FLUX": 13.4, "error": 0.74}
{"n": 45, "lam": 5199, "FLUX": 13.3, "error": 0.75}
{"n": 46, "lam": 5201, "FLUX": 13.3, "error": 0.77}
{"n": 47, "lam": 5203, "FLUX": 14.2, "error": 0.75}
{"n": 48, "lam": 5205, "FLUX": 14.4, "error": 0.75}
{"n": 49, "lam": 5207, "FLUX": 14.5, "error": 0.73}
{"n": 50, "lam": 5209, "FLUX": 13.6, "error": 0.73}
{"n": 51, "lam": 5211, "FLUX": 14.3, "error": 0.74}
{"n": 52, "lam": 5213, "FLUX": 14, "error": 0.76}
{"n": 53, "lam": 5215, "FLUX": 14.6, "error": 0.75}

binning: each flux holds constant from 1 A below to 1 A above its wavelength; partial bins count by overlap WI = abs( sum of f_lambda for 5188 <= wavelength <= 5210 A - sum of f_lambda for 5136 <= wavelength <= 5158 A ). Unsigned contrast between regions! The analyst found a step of 2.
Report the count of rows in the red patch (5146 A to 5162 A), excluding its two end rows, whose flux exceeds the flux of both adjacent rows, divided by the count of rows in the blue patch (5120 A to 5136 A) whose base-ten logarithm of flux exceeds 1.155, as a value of 0.4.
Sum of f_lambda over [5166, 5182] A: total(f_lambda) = 112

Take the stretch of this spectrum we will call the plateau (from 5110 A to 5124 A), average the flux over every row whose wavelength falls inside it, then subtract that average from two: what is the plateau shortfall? -12.0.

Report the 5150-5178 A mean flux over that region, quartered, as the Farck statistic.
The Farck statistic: 3.44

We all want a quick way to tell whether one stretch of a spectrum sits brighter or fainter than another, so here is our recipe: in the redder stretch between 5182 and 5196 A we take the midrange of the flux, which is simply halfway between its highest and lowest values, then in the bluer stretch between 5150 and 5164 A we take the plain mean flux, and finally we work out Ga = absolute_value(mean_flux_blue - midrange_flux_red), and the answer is 0.6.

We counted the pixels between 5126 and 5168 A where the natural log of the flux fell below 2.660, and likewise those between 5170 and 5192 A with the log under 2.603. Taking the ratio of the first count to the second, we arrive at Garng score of 15.0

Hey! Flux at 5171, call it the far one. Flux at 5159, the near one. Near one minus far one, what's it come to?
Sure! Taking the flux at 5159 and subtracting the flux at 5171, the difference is -1.5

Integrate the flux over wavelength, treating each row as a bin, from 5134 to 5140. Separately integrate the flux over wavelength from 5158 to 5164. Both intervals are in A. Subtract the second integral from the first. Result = -2.8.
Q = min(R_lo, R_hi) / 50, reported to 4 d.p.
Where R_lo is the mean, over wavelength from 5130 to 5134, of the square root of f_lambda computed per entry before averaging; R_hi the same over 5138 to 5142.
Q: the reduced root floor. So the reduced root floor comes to 0.0729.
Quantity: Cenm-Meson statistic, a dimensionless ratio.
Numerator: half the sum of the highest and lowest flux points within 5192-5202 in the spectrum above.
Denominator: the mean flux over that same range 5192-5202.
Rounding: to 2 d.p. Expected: 1.02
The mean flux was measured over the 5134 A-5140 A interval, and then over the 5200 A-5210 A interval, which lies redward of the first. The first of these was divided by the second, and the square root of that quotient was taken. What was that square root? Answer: 0.96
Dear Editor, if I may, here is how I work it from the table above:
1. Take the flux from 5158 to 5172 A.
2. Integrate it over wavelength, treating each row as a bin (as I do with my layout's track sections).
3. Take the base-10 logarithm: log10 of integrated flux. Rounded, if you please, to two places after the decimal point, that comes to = 2.27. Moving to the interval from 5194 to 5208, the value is 2.29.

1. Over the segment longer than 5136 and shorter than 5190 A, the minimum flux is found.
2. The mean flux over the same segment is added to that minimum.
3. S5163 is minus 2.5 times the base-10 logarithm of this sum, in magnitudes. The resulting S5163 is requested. -3.562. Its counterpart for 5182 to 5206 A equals -3.589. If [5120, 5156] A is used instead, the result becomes -3.537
